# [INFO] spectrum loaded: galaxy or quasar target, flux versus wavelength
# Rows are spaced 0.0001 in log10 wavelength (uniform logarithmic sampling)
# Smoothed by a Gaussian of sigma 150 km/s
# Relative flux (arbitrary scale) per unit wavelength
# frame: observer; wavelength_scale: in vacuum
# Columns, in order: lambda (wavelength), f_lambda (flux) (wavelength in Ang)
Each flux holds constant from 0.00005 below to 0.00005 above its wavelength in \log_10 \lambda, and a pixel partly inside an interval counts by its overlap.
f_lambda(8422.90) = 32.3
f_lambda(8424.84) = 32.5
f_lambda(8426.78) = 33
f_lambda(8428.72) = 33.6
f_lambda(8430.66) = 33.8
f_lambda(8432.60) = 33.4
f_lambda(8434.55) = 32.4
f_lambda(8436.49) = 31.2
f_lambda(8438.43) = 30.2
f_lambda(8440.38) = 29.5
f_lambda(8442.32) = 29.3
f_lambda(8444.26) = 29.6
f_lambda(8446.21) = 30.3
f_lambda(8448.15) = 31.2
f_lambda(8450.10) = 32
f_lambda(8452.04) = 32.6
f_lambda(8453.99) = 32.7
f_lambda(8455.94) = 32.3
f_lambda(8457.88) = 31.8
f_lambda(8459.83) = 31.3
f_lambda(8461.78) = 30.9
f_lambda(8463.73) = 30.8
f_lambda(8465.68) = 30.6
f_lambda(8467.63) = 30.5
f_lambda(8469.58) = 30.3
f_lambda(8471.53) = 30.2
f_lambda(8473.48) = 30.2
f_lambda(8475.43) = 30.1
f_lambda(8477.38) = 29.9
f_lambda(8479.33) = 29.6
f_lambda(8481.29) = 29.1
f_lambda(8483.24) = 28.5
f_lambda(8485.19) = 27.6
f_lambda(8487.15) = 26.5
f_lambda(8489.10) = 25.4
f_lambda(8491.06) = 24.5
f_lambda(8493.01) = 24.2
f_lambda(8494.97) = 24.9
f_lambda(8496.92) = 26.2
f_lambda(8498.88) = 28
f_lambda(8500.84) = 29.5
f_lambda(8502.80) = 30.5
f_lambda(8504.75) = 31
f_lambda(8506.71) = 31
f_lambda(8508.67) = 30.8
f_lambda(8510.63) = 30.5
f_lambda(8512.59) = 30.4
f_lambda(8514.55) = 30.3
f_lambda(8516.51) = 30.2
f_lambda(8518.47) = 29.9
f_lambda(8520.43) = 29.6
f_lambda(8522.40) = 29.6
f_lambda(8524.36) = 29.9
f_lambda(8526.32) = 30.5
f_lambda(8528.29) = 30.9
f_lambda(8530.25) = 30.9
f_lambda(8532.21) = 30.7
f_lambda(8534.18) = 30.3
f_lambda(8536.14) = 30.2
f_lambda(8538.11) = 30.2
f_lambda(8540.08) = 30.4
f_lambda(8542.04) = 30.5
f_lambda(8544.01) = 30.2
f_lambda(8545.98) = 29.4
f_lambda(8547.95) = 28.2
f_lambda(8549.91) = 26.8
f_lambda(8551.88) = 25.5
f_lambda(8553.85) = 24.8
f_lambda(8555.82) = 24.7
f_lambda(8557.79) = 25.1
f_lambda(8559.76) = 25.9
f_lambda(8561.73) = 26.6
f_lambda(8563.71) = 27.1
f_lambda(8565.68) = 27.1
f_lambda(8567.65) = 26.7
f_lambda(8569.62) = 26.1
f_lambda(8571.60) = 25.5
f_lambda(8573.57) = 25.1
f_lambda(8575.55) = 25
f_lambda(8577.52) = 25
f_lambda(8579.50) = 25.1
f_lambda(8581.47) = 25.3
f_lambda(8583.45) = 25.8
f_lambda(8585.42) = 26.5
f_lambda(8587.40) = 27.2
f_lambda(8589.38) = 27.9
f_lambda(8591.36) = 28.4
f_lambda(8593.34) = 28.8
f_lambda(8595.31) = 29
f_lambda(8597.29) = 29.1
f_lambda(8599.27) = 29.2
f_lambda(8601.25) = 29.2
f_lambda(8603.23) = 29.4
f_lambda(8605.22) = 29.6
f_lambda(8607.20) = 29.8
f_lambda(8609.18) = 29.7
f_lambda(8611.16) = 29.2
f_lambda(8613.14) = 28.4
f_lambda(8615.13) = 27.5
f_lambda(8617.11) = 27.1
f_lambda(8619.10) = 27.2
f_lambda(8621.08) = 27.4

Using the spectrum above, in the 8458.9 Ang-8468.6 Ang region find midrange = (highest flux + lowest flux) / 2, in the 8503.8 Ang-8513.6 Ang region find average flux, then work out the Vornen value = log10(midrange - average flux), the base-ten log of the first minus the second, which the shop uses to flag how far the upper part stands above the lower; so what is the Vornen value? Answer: -0.8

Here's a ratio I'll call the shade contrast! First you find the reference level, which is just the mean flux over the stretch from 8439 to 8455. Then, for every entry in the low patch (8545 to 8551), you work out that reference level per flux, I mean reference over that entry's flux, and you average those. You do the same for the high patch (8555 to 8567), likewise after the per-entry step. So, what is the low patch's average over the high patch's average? 0.93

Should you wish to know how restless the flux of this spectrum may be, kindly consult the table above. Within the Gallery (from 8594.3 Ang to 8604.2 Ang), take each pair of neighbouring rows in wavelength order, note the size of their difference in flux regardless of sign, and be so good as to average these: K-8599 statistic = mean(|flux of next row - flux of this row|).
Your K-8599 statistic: 0.10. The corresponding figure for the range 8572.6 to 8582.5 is 0.10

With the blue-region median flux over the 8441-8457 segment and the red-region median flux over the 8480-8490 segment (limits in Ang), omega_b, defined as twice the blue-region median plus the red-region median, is 91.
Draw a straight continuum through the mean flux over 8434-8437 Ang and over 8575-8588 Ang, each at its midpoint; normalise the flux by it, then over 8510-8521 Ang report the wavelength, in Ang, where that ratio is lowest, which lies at 8520.43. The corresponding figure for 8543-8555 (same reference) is 8553.85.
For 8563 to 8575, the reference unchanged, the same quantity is 8573.57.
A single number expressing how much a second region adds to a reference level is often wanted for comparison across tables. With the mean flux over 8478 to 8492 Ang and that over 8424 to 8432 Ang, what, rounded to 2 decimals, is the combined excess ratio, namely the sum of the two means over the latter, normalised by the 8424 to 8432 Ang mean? 1.82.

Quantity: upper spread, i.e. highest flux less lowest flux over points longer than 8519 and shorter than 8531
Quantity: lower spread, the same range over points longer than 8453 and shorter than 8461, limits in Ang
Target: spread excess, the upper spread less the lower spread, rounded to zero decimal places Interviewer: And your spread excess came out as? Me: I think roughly 0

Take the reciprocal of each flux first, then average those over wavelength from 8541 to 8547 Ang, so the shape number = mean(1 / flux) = 0.033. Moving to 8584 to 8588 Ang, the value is 0.037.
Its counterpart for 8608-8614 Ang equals 0.034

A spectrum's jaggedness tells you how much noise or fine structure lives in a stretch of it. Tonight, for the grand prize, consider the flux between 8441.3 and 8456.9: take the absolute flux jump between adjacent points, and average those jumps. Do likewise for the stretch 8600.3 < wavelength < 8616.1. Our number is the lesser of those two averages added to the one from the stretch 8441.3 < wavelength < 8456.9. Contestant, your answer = 0.96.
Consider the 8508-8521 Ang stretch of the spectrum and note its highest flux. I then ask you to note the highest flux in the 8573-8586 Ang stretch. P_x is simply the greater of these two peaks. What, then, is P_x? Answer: 30.8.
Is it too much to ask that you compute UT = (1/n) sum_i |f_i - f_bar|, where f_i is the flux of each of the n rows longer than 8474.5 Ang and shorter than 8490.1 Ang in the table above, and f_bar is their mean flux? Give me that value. 1.4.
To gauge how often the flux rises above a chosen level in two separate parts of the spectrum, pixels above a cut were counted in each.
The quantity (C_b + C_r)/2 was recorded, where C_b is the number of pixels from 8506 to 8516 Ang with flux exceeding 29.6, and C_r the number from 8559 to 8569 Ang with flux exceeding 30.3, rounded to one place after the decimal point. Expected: 2.5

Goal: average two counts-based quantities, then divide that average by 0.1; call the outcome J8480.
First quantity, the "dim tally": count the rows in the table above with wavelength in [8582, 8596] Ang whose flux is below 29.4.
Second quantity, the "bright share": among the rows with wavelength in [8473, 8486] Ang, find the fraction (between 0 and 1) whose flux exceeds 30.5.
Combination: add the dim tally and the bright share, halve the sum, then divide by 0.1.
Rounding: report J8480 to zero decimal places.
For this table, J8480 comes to 35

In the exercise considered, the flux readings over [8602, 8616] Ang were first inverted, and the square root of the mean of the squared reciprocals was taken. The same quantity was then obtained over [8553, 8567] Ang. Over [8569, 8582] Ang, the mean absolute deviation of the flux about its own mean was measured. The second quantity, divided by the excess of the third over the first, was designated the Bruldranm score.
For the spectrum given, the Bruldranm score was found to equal 0.15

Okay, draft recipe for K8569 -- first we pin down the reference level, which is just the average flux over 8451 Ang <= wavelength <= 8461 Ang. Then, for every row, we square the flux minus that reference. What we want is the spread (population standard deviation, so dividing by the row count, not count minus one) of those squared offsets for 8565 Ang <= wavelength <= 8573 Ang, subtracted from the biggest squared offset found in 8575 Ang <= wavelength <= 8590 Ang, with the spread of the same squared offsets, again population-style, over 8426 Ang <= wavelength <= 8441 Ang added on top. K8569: 46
